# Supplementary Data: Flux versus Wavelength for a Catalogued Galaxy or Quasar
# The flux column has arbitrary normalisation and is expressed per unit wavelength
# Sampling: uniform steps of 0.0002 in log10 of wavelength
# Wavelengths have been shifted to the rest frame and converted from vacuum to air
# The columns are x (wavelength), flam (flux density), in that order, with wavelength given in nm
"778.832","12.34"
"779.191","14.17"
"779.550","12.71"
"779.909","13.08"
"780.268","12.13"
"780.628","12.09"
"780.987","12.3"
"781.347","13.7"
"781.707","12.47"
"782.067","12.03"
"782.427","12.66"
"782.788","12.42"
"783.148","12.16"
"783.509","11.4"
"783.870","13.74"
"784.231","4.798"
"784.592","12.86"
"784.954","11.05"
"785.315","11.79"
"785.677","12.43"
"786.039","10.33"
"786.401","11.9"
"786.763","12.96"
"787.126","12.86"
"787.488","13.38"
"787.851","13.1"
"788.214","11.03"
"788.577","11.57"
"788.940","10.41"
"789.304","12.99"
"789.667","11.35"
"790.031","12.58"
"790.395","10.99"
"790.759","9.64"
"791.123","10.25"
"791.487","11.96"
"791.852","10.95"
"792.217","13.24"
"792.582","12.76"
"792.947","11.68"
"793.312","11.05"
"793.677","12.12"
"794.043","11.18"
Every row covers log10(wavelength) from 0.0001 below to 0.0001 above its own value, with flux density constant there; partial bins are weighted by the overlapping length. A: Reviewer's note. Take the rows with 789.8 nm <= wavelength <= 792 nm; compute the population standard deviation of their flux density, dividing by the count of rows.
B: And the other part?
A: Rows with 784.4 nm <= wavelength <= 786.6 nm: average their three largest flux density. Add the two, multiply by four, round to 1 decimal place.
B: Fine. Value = 53.5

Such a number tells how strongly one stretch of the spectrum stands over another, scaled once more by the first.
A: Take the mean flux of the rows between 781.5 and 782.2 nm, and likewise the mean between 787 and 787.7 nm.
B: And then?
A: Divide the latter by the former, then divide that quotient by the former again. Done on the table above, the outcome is 0.087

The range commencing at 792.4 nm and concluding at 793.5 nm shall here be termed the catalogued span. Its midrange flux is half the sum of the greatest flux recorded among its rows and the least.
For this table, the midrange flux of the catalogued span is 11.9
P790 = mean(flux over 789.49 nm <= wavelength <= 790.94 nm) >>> 11.1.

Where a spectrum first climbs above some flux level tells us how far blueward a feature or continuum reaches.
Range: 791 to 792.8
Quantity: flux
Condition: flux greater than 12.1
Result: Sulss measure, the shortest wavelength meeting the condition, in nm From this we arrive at 792.217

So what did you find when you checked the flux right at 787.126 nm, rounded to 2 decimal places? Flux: 12.86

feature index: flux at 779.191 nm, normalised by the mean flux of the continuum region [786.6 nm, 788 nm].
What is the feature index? 1.08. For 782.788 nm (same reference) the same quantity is 0.95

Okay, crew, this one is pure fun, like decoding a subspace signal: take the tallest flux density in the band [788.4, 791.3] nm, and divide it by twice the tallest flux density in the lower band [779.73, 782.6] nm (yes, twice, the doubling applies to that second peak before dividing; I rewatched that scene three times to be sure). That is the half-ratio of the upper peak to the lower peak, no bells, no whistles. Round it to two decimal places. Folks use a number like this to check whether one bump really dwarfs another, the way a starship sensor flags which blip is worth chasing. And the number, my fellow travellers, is 0.47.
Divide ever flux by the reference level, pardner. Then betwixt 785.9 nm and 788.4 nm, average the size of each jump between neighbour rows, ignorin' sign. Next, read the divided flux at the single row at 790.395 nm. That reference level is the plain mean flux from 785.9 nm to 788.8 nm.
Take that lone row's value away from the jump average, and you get -0.83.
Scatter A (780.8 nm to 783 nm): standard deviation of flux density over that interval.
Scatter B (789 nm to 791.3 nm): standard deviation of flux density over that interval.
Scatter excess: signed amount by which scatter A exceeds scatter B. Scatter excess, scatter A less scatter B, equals -0.7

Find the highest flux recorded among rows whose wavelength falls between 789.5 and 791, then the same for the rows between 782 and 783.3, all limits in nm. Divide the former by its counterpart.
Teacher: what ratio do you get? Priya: 0.99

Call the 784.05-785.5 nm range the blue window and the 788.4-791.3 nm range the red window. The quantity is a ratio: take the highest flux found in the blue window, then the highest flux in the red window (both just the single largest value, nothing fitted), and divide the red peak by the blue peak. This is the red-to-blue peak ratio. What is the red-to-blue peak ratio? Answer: 1.01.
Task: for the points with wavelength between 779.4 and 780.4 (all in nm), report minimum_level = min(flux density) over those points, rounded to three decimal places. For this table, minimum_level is 12.130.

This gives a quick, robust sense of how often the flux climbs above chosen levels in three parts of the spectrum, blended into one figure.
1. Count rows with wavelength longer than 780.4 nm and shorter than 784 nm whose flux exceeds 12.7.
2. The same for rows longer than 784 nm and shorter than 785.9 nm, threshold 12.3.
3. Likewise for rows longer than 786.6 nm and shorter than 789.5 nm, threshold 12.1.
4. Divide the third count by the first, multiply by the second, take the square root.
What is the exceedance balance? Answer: 2.2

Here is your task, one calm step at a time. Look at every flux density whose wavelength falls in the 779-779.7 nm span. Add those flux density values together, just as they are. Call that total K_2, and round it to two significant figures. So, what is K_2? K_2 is 27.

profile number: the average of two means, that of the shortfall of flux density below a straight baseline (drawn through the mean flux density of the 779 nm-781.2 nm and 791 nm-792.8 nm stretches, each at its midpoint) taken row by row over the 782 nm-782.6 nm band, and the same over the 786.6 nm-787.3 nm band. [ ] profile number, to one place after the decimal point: -0.2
